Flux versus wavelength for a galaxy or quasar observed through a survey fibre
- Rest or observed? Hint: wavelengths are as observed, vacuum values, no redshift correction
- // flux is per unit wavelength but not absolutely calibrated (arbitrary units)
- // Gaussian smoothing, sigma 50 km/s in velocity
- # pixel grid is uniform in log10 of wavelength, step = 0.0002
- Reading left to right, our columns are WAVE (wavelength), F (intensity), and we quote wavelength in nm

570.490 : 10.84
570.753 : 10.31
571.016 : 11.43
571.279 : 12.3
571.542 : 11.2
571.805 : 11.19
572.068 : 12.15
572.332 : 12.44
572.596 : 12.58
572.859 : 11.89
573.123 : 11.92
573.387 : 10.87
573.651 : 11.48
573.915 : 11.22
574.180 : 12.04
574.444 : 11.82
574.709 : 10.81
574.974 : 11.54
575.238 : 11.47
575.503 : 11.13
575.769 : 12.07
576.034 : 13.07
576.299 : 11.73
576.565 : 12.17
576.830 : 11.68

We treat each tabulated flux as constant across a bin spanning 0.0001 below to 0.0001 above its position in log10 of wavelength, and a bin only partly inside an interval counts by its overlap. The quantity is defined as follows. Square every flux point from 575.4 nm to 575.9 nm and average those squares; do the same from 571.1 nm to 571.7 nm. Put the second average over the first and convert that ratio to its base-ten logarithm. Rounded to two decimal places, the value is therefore 0.01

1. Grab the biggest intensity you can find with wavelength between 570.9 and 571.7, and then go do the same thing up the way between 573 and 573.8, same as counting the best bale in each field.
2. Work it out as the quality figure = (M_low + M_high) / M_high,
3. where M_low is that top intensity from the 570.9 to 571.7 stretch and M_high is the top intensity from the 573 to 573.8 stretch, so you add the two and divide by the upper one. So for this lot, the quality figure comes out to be 2.03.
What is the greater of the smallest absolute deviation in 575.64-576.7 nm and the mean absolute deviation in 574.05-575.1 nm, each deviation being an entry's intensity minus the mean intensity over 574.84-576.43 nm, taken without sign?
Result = 0.39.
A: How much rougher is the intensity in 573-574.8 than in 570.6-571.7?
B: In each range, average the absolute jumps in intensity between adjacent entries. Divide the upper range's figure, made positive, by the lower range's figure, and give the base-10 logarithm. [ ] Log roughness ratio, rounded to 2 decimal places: -0.19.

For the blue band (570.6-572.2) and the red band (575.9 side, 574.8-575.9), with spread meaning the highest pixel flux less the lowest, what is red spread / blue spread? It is 0.47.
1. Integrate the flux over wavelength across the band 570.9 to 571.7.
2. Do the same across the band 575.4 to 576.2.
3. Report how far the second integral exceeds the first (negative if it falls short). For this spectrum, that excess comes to 0.4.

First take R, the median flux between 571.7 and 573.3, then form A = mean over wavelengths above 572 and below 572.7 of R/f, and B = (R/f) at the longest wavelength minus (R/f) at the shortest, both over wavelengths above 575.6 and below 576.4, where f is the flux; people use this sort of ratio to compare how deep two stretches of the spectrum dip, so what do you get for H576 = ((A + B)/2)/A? 0.515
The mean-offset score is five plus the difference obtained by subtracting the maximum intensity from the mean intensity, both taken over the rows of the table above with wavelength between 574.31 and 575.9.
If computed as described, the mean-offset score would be 4.40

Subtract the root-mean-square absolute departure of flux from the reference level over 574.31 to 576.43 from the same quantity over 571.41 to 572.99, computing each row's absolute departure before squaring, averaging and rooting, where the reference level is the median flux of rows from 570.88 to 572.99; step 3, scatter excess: -0.15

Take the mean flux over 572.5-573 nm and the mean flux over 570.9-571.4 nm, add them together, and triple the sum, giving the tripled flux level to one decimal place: 72.3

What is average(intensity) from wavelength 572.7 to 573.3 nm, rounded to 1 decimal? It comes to 11.9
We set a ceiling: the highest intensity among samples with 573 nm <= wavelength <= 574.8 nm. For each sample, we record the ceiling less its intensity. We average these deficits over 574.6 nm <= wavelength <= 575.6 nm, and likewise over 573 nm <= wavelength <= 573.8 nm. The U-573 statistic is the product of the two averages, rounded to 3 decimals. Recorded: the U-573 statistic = 0.495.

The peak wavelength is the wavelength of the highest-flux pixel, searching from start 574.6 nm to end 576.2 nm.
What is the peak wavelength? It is 576.034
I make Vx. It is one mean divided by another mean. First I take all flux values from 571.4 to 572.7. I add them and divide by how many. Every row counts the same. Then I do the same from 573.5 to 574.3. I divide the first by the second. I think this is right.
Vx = 1.03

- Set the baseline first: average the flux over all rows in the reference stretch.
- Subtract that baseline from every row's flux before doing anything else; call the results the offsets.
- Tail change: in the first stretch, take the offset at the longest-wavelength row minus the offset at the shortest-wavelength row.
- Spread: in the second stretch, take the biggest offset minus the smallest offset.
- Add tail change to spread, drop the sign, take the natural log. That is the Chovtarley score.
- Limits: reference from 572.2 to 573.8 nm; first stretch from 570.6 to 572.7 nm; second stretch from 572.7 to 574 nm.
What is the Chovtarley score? 1.2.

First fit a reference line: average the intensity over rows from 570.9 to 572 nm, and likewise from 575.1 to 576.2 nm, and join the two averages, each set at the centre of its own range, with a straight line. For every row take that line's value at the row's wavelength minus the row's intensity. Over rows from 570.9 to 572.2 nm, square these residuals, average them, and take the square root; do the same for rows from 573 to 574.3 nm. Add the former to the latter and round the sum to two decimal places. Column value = 0.98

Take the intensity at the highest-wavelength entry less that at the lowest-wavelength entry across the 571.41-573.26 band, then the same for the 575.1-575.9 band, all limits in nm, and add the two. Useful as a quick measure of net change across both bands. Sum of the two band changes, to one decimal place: 1.3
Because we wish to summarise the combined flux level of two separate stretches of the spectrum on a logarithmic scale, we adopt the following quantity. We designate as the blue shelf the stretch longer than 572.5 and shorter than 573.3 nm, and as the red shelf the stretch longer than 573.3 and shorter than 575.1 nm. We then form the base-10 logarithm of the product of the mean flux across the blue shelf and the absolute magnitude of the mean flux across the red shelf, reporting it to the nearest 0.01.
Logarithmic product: 2.14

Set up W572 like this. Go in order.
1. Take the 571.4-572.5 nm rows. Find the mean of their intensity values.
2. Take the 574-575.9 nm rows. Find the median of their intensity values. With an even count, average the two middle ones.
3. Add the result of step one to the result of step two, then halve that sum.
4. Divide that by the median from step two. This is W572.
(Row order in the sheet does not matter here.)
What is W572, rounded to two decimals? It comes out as 1.01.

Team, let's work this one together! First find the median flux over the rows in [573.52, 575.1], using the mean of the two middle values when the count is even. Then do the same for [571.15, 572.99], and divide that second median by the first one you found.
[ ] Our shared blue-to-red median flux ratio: 1.06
